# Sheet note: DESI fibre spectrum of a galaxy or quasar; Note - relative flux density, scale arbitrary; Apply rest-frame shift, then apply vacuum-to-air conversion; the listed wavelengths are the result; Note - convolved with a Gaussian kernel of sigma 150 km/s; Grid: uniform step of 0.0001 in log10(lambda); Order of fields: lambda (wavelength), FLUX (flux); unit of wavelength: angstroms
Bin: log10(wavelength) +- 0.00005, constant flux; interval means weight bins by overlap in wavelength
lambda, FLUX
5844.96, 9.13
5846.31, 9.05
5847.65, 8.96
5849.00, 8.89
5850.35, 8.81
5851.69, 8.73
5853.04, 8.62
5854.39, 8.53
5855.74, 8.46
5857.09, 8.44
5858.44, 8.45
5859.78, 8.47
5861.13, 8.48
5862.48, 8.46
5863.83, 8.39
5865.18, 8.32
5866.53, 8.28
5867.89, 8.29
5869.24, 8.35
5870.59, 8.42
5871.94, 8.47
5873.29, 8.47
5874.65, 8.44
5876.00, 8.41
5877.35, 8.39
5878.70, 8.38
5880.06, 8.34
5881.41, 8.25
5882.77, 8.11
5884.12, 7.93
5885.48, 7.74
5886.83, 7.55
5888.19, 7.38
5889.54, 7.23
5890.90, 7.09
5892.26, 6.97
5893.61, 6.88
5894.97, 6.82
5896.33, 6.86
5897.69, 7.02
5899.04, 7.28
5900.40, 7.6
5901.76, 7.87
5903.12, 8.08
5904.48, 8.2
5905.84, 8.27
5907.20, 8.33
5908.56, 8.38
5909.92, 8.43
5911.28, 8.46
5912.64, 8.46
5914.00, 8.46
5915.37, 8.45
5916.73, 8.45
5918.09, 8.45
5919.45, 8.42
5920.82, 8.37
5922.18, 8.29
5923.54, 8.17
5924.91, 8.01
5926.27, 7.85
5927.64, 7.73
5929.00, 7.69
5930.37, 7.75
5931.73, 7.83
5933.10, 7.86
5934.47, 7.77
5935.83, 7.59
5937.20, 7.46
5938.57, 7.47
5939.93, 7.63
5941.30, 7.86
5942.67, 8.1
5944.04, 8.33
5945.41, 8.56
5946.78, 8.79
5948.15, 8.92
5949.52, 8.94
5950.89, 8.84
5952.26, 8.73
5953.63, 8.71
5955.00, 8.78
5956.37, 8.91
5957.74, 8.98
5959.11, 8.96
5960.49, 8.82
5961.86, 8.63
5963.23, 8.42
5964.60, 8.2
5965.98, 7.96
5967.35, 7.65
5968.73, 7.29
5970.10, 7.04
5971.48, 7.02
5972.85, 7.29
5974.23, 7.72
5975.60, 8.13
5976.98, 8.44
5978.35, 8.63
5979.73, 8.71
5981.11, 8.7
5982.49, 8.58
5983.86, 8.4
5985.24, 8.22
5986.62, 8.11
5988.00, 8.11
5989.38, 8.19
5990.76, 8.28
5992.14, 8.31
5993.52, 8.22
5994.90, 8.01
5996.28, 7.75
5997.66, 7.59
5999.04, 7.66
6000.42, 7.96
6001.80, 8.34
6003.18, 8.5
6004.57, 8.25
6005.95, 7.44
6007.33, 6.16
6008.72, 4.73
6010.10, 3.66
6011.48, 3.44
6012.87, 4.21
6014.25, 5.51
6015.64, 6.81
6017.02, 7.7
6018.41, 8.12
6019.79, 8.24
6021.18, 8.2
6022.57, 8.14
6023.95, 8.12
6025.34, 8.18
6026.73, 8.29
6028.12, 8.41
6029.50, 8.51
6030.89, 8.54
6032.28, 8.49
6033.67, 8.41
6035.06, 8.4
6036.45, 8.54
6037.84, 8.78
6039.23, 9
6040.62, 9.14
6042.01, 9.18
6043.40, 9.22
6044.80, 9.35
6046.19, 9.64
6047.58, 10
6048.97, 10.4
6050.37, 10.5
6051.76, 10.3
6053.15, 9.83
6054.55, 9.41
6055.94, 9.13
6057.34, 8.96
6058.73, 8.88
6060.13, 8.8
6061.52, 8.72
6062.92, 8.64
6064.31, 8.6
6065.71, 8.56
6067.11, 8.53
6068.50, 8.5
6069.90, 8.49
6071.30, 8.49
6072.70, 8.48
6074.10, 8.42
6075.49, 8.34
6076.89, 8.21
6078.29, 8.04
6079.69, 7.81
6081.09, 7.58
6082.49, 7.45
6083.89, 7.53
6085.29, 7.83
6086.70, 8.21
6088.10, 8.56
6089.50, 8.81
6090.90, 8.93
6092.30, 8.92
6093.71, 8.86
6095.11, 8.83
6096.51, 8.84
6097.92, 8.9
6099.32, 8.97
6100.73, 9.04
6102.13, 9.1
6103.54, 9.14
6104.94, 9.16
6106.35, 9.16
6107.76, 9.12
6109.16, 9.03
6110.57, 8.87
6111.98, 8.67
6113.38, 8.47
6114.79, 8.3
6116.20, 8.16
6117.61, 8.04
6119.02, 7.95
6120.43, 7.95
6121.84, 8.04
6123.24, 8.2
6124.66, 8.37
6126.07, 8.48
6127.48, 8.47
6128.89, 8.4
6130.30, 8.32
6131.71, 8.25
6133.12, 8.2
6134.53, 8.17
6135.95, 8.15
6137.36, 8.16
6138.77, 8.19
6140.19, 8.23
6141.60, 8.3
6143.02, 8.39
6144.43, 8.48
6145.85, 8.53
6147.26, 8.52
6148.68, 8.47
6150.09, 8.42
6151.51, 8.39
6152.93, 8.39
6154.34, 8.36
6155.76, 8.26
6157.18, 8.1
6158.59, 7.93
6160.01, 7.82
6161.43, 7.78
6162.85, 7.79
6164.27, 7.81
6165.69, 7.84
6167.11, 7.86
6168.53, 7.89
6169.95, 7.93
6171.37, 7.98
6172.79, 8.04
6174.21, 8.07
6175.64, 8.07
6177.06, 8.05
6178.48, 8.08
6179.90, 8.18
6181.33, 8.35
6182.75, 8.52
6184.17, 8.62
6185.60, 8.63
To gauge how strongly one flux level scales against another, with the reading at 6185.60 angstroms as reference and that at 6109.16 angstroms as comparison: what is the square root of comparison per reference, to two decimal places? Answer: 1.02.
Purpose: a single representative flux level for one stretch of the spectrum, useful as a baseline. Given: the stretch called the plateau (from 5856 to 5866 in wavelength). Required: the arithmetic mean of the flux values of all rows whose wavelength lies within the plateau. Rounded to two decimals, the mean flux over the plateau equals 8.43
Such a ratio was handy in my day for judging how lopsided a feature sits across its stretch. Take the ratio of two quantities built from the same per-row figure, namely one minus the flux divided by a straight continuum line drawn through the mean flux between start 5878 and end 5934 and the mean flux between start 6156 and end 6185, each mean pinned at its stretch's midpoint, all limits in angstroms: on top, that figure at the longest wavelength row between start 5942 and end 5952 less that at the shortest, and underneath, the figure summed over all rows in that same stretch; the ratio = 0.1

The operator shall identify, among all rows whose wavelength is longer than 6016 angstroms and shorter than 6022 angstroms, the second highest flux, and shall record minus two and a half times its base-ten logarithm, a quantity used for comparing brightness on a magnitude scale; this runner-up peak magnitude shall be -2.28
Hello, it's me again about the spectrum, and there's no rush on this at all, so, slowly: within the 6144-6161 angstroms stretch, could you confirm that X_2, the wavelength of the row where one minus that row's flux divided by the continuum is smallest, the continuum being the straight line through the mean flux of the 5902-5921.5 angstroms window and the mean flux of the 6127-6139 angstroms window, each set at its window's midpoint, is 6145.85 angstroms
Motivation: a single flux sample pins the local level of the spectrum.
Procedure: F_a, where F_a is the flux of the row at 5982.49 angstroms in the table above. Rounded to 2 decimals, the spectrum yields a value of 8.58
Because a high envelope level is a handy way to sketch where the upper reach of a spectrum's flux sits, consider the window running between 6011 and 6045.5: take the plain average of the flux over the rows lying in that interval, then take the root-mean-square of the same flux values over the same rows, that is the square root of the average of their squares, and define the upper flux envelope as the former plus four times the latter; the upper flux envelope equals 40.3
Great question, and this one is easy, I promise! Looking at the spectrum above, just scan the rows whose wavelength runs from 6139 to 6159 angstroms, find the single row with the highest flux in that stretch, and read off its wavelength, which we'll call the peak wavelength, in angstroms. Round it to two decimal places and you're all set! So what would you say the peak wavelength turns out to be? 6145.85 angstroms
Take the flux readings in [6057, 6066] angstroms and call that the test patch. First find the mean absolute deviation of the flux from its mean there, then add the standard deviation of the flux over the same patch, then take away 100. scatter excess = -99.7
